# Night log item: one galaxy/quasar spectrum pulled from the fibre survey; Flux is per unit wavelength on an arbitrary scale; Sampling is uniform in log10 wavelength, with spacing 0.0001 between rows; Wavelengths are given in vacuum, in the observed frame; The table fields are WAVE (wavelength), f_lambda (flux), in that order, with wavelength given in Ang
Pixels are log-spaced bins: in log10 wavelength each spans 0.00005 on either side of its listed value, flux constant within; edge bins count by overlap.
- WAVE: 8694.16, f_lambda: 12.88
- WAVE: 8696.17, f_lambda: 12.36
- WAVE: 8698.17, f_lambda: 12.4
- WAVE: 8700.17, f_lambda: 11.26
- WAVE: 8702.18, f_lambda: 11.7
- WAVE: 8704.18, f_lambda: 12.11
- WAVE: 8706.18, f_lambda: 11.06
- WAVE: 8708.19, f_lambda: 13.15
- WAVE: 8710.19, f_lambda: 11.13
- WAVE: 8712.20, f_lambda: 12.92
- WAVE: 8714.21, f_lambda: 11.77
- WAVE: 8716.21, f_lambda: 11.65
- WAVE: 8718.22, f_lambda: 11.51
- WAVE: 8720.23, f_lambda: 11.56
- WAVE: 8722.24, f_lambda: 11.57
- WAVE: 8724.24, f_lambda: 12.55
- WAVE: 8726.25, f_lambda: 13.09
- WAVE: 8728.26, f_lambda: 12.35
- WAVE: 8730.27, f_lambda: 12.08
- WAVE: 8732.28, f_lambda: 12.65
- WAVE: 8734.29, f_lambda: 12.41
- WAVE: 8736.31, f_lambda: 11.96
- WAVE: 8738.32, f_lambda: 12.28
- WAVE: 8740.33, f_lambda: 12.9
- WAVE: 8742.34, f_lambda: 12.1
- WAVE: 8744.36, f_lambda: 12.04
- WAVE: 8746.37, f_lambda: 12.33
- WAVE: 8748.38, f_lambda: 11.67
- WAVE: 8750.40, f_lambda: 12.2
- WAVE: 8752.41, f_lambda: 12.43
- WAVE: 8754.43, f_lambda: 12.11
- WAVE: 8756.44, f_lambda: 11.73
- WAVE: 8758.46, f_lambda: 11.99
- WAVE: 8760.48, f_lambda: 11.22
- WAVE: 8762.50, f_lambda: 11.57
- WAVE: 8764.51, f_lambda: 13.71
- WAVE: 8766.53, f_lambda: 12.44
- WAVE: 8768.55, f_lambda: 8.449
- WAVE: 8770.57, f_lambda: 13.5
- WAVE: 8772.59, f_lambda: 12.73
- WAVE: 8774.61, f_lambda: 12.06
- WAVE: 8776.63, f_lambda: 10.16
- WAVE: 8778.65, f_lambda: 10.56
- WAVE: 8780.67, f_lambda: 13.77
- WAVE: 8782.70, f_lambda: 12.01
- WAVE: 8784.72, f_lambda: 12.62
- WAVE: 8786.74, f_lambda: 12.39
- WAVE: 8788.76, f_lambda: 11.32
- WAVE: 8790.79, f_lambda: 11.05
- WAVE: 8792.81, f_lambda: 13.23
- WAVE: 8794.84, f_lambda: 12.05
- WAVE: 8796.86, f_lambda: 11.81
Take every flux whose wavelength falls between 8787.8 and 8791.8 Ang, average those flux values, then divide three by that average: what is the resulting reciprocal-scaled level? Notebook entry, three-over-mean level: 0.268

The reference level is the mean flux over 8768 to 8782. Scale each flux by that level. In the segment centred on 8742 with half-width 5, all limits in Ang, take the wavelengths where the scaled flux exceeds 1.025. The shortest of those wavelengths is 8738.32 Ang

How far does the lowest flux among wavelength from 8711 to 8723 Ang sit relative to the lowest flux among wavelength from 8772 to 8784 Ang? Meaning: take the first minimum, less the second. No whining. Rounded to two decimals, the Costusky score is 1.35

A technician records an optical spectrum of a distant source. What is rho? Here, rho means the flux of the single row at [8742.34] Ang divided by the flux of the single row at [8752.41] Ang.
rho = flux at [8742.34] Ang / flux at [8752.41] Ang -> 0.97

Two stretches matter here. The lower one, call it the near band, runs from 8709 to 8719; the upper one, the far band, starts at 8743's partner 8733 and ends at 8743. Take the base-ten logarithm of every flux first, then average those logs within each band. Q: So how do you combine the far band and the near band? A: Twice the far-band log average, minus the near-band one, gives 1.110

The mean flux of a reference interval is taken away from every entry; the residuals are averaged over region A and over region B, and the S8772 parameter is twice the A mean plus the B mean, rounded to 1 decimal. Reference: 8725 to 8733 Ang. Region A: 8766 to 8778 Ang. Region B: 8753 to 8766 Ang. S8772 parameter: -2.5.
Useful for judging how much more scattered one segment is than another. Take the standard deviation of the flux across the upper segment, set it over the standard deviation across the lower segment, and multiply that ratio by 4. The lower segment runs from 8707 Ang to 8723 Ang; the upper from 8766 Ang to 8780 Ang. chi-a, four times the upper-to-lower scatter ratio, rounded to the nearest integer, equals 10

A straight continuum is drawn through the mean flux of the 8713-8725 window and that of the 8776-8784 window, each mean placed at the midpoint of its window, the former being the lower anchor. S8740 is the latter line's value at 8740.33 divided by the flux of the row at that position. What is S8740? 0.91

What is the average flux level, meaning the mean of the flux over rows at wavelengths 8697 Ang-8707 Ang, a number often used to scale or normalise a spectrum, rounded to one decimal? 11.7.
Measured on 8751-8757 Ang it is 12.1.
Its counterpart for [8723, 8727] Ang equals 12.8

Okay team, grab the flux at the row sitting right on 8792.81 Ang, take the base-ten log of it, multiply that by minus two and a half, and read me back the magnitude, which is -2.80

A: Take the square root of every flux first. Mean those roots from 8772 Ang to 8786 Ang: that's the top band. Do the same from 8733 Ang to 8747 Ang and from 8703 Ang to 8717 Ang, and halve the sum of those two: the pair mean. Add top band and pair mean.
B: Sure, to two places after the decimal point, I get 6.94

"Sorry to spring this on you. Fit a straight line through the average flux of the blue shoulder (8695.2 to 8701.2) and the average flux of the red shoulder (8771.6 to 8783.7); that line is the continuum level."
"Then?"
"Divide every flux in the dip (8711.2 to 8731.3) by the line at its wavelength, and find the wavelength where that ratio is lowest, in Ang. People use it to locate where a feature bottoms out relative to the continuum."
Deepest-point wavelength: 8718.22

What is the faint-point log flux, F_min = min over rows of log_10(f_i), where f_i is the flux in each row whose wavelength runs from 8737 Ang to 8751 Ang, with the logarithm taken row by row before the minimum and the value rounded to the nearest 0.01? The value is 1.07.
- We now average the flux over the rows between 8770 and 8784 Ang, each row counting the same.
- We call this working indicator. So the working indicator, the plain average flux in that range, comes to 12.1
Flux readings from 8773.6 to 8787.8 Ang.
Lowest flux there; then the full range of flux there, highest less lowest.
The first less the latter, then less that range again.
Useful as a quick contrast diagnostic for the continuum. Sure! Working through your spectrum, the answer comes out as 3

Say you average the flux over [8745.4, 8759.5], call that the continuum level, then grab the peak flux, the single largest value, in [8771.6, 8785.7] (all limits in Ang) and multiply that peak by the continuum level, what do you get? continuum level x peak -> 166.1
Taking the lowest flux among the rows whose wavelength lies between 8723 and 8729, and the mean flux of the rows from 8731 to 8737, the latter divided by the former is 1.00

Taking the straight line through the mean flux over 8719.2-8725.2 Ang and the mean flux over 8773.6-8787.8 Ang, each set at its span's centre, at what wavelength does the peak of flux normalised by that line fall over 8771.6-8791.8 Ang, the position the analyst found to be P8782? 8780.67 Ang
